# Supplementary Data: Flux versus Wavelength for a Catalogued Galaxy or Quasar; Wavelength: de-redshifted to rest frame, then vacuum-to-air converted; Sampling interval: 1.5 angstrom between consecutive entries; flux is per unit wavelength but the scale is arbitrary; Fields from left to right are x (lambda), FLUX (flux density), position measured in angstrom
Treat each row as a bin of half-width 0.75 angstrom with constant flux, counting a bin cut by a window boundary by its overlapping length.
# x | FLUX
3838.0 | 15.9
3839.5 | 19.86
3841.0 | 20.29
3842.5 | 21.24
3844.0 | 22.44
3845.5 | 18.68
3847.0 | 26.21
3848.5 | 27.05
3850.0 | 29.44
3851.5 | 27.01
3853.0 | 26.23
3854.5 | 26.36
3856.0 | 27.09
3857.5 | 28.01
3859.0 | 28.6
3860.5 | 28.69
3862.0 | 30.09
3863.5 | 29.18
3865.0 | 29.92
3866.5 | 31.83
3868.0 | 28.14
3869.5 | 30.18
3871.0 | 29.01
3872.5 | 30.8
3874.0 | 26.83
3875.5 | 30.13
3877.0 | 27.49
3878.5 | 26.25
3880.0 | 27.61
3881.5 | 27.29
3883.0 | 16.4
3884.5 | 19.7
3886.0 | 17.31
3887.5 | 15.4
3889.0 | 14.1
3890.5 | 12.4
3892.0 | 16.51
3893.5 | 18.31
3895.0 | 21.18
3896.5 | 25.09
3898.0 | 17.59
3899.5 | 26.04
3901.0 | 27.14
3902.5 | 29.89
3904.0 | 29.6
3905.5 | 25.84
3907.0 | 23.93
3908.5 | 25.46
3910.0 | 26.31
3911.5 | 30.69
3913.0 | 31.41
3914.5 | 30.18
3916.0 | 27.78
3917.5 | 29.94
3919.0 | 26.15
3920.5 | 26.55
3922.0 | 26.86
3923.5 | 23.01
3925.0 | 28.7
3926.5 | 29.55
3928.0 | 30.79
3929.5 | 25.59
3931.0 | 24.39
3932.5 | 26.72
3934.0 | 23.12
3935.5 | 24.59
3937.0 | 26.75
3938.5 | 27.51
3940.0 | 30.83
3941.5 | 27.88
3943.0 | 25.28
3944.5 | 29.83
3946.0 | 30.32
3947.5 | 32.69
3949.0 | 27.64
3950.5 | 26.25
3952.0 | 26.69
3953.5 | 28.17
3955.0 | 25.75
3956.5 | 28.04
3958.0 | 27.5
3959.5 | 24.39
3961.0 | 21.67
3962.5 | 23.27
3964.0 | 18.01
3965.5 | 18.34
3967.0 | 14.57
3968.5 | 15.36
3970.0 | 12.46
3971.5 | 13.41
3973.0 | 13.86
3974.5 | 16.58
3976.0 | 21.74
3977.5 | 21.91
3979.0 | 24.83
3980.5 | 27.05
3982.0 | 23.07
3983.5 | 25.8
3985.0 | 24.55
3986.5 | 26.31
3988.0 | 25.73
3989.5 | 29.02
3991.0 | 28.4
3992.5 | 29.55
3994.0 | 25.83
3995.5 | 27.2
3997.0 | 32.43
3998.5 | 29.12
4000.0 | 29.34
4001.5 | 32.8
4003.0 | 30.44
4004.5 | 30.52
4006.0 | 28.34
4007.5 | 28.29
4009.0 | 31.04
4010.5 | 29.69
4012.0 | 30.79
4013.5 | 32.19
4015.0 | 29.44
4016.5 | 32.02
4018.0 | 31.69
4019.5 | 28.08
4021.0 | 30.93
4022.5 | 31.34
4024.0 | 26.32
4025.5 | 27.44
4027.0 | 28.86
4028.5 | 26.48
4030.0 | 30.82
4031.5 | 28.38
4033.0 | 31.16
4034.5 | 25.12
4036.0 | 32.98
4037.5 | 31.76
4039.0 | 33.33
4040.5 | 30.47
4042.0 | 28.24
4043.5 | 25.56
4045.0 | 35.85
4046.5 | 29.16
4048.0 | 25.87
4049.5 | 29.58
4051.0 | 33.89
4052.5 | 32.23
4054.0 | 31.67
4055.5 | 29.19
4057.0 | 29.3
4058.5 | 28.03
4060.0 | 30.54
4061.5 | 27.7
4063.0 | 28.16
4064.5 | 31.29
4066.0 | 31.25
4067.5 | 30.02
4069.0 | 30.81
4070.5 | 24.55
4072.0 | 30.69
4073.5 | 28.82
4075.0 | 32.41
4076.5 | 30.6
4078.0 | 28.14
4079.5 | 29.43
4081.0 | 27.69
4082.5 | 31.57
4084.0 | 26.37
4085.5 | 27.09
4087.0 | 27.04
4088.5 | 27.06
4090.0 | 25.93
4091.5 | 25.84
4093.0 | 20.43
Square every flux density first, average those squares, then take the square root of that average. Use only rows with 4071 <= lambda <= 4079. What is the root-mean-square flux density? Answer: 30.2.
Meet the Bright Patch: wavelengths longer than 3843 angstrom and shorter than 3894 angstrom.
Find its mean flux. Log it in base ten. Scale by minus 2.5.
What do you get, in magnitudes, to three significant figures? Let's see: -3.50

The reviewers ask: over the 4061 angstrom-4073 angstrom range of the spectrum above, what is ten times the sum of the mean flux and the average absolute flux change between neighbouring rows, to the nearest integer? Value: 319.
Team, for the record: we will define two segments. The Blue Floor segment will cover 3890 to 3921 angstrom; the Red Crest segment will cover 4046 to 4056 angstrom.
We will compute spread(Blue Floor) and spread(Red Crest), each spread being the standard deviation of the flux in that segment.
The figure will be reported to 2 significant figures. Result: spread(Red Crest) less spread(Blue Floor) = -2.6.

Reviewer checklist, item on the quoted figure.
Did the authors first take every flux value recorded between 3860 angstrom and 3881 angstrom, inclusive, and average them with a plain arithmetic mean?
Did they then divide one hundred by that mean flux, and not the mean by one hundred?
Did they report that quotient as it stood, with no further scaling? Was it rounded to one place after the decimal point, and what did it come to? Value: 3.4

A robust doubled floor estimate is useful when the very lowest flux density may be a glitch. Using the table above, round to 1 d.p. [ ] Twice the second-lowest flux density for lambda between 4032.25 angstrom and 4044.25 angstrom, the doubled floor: 51.1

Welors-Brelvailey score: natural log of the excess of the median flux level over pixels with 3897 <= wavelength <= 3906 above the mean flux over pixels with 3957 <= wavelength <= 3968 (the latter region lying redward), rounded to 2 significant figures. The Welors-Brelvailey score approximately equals 1.7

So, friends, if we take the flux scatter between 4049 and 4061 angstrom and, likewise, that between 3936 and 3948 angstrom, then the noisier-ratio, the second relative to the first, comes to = 1.3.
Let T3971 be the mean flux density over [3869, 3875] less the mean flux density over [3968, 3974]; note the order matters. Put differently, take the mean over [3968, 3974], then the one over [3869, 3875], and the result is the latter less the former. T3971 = 15.4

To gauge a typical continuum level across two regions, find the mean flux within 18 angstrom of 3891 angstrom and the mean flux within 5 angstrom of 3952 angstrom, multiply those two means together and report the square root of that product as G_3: 25.2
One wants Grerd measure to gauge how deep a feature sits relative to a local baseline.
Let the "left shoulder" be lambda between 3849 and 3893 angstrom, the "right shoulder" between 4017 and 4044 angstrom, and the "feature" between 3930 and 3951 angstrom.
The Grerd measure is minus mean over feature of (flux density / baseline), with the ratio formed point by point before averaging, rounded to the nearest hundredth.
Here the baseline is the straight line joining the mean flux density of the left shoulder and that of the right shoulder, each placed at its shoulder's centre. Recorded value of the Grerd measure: -1.01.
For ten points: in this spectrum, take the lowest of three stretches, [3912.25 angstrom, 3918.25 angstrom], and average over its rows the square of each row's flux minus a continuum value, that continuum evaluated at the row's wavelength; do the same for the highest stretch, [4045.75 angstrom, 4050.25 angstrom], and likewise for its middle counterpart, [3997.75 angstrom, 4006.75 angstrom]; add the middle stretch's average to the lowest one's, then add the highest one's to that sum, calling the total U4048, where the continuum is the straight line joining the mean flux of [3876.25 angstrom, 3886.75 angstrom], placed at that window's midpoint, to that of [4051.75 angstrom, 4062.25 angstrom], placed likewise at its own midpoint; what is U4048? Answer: 43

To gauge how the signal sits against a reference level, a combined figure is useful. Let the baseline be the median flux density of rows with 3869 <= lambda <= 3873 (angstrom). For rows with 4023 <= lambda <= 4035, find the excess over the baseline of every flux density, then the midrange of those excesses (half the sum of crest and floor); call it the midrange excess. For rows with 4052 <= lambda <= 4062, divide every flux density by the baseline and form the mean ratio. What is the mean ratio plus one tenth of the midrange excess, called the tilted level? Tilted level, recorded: 0.78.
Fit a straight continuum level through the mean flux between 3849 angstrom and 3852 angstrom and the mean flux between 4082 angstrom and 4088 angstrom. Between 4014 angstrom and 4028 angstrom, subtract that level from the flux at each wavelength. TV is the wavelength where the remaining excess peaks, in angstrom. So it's 4016.5 angstrom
